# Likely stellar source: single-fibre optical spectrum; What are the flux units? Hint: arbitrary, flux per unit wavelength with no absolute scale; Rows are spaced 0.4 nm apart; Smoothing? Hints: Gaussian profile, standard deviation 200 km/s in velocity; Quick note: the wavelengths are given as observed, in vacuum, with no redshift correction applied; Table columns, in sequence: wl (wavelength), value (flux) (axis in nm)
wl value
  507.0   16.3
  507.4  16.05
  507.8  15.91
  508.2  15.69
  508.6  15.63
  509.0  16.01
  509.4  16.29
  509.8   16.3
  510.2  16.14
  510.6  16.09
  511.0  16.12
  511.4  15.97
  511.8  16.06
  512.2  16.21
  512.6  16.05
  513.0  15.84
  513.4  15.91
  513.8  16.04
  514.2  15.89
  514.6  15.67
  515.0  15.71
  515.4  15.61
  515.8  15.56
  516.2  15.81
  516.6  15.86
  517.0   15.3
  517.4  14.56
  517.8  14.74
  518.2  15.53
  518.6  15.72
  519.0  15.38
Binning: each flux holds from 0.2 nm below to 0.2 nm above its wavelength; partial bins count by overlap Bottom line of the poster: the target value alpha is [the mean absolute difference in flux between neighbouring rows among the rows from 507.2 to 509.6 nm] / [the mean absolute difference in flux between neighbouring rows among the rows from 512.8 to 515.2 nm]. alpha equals 1.8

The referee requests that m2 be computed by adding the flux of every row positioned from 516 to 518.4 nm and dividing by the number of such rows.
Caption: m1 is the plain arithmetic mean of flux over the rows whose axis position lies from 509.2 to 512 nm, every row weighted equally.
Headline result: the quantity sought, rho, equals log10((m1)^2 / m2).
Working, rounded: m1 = 16.1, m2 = 15.3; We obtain 1.23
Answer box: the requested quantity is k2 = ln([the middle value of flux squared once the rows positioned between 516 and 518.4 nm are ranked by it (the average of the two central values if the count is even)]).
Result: 5.47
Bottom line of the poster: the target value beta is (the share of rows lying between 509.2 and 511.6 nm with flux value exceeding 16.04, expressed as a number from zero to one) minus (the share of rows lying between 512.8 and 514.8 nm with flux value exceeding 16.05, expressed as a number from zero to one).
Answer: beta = 0.8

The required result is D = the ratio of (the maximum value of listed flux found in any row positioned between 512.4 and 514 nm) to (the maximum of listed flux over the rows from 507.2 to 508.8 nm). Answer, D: 1.000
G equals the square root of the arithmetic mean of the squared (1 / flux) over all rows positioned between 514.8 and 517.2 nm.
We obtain 0.0639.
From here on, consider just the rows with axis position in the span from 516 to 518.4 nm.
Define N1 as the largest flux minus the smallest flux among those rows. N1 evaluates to 1.30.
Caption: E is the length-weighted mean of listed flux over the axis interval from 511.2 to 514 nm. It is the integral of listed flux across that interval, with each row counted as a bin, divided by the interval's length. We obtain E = 16.0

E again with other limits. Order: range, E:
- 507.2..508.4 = 15.9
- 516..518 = 15.3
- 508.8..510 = 16.2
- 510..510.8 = 16.1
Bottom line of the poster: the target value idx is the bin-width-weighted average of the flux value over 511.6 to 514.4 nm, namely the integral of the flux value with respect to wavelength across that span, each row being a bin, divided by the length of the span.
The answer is 16.0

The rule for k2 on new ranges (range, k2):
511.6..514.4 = 5.55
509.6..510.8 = 5.56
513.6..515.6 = 5.51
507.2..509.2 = 5.53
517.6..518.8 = 5.49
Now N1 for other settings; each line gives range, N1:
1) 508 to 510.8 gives 0.67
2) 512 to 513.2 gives 0.37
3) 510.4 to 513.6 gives 0.37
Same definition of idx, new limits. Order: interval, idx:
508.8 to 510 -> 16.2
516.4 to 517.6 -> 15.2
